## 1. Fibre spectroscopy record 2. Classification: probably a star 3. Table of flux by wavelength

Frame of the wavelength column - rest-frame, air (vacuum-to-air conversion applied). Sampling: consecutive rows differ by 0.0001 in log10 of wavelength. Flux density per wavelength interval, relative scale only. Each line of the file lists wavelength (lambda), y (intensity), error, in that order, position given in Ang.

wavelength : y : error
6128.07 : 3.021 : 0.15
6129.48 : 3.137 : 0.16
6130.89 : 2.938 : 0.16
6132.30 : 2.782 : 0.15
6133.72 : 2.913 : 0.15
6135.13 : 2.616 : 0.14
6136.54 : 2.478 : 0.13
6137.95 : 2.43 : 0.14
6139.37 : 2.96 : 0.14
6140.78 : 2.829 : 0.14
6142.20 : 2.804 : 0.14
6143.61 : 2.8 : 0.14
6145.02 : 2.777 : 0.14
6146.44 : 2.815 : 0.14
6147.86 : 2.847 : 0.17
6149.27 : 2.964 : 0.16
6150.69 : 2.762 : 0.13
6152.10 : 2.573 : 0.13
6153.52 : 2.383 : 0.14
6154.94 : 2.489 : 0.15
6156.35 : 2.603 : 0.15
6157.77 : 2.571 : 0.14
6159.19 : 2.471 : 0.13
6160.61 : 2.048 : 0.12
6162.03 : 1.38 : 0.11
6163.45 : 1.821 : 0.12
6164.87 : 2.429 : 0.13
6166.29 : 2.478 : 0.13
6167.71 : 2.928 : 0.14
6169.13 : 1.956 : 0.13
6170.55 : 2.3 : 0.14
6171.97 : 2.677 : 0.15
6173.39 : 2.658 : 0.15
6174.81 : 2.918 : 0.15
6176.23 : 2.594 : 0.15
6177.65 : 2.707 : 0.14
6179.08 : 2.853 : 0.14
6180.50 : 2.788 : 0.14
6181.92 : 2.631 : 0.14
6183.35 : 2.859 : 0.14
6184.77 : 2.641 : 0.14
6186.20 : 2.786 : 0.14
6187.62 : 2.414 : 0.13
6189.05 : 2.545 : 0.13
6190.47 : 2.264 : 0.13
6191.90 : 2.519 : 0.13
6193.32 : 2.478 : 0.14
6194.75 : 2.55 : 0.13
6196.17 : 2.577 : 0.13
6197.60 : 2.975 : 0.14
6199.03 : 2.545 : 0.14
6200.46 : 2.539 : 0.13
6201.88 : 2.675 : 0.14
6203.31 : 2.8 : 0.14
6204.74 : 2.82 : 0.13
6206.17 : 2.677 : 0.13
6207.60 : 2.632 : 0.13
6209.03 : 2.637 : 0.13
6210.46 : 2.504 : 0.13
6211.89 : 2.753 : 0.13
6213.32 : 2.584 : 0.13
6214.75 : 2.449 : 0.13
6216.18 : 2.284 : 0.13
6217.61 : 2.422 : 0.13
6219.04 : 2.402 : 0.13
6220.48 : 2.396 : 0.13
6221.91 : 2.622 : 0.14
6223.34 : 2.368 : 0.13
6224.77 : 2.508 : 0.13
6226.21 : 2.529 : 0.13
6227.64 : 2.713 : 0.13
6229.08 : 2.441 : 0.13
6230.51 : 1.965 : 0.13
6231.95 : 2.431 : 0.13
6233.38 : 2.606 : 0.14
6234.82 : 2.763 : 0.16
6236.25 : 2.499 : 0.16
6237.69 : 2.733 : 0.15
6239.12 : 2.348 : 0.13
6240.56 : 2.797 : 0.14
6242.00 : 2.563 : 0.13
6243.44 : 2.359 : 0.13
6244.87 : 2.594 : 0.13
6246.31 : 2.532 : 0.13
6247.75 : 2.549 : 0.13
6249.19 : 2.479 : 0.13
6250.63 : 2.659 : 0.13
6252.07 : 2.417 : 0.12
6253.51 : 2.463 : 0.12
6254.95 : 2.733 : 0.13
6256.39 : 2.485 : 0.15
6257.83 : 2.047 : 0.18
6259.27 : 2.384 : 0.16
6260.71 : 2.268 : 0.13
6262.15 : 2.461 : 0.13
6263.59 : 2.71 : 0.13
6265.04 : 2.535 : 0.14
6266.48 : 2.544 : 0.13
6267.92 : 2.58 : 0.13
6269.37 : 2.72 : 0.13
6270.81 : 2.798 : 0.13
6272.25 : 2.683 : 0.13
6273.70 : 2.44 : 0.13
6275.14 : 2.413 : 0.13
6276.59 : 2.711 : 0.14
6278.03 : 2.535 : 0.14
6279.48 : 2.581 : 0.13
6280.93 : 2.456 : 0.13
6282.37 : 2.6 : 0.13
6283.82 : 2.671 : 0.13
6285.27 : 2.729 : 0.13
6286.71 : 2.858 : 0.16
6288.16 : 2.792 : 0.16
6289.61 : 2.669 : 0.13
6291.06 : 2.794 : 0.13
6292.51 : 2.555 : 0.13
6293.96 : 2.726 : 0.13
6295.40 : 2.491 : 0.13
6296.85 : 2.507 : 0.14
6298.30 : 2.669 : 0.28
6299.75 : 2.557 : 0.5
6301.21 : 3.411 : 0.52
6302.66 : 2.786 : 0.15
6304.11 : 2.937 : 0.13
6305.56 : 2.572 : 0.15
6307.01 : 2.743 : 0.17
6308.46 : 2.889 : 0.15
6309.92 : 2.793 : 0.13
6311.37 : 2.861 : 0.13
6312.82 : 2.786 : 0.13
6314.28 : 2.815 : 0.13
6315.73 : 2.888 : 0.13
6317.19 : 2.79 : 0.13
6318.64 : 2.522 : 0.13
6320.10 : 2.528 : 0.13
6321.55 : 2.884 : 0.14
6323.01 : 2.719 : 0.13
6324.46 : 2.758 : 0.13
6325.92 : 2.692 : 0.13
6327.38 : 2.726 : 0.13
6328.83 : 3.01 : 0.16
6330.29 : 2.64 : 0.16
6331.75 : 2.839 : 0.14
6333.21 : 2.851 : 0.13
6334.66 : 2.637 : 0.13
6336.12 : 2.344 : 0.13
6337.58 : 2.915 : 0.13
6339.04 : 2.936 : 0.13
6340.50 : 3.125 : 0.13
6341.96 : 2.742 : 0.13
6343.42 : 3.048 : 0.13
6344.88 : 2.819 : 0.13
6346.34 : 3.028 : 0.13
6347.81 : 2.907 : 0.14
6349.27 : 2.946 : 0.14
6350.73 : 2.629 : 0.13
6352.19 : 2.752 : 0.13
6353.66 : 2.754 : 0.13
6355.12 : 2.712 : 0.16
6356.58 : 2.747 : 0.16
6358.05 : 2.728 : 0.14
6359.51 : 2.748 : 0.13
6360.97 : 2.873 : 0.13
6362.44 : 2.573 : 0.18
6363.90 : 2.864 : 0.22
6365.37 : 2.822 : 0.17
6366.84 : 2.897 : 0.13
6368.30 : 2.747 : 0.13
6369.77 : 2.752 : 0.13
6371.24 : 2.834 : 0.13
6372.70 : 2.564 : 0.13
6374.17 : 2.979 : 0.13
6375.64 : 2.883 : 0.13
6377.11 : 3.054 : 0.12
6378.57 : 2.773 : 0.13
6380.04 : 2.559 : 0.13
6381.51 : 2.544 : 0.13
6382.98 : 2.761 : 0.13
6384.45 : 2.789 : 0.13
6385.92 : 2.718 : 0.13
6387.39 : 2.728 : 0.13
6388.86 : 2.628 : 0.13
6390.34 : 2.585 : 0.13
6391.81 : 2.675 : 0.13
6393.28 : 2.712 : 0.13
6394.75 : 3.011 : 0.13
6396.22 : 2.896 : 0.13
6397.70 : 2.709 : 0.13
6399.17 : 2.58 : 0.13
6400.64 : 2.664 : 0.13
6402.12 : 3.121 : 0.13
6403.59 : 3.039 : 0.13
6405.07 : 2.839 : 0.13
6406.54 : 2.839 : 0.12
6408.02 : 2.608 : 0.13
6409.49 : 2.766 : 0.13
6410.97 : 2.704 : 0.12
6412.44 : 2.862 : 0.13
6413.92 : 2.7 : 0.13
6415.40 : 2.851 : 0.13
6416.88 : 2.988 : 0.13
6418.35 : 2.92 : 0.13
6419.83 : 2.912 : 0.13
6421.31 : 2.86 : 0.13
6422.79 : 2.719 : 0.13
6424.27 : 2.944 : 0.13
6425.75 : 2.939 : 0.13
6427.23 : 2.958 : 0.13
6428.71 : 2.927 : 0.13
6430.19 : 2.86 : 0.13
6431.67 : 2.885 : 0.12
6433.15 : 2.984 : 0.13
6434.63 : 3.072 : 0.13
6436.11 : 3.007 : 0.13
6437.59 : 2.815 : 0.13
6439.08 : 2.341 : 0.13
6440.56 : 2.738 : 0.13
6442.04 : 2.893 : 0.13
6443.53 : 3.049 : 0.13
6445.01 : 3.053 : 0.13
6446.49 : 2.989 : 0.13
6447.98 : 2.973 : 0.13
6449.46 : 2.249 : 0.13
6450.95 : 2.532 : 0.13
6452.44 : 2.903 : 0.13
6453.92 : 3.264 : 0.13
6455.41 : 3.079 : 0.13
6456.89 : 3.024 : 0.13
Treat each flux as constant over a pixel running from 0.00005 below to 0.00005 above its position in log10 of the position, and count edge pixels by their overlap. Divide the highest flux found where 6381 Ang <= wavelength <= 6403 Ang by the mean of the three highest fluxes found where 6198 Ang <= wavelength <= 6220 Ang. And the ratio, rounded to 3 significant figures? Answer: 1.12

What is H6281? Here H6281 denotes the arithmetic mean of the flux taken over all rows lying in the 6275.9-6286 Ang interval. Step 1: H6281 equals 2.61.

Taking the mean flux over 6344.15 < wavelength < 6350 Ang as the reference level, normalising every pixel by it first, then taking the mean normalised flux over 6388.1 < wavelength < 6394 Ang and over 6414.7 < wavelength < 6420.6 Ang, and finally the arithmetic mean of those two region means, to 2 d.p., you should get 0.95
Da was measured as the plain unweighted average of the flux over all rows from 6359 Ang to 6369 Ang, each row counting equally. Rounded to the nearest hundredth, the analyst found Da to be 2.79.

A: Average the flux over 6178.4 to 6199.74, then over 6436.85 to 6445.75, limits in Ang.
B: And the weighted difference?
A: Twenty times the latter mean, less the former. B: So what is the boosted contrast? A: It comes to 53.7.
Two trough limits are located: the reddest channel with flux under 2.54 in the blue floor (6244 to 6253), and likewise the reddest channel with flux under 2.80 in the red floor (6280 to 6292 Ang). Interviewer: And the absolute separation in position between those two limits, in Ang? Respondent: 39.0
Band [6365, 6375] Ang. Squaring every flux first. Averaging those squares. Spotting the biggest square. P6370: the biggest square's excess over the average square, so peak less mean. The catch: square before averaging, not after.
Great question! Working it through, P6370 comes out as 1.02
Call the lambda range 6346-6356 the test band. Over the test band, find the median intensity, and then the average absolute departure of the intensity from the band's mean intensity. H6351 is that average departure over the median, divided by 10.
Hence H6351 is 0.0044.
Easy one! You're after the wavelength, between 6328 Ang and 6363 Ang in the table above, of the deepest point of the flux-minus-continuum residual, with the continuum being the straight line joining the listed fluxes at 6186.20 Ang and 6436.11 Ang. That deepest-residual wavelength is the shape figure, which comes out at 6336.12 Ang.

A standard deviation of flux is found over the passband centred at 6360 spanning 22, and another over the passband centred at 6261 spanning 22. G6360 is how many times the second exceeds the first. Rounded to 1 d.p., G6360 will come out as 2.0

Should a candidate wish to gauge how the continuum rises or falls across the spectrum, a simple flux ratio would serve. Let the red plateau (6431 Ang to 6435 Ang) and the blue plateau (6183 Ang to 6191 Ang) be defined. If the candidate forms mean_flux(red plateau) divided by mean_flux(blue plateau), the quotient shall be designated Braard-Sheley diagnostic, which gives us 1.15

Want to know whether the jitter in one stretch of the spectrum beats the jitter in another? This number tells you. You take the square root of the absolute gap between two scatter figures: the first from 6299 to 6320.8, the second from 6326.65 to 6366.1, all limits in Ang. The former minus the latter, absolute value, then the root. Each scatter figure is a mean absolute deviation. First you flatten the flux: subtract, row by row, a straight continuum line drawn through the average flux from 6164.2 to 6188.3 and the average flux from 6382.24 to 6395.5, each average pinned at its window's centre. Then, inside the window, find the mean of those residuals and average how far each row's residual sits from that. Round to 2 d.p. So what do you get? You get 0.11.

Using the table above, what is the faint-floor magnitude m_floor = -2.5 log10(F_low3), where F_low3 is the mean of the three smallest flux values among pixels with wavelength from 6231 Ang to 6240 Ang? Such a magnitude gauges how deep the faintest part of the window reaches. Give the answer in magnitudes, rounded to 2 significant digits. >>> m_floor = -0.96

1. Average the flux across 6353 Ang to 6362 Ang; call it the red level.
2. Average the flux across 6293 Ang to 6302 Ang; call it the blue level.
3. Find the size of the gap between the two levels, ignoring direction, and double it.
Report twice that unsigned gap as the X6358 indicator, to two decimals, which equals 0.07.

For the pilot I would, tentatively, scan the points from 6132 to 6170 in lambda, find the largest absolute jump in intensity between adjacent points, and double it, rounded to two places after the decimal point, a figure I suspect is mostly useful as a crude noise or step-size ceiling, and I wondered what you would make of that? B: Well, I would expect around 1.94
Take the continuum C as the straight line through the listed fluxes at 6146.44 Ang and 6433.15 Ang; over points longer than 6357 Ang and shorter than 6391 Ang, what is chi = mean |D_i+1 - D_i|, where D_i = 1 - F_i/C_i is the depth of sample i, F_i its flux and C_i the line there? 0.047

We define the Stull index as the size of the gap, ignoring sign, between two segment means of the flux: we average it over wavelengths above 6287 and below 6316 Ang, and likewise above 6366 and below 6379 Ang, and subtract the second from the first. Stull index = 0.07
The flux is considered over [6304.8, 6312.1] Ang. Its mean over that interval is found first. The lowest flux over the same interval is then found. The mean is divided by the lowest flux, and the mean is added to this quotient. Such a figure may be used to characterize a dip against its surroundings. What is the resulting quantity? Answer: 3.85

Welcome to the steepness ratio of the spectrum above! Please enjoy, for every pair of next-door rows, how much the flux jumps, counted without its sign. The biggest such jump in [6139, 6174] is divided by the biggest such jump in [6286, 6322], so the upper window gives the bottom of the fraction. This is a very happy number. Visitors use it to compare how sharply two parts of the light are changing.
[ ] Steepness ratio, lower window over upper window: 1.1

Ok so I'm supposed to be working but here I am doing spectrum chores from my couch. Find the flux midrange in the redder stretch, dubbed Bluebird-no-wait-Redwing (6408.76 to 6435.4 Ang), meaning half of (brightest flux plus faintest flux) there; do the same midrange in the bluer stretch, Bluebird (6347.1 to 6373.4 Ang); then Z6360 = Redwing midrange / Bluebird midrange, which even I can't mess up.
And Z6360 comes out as 1.05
